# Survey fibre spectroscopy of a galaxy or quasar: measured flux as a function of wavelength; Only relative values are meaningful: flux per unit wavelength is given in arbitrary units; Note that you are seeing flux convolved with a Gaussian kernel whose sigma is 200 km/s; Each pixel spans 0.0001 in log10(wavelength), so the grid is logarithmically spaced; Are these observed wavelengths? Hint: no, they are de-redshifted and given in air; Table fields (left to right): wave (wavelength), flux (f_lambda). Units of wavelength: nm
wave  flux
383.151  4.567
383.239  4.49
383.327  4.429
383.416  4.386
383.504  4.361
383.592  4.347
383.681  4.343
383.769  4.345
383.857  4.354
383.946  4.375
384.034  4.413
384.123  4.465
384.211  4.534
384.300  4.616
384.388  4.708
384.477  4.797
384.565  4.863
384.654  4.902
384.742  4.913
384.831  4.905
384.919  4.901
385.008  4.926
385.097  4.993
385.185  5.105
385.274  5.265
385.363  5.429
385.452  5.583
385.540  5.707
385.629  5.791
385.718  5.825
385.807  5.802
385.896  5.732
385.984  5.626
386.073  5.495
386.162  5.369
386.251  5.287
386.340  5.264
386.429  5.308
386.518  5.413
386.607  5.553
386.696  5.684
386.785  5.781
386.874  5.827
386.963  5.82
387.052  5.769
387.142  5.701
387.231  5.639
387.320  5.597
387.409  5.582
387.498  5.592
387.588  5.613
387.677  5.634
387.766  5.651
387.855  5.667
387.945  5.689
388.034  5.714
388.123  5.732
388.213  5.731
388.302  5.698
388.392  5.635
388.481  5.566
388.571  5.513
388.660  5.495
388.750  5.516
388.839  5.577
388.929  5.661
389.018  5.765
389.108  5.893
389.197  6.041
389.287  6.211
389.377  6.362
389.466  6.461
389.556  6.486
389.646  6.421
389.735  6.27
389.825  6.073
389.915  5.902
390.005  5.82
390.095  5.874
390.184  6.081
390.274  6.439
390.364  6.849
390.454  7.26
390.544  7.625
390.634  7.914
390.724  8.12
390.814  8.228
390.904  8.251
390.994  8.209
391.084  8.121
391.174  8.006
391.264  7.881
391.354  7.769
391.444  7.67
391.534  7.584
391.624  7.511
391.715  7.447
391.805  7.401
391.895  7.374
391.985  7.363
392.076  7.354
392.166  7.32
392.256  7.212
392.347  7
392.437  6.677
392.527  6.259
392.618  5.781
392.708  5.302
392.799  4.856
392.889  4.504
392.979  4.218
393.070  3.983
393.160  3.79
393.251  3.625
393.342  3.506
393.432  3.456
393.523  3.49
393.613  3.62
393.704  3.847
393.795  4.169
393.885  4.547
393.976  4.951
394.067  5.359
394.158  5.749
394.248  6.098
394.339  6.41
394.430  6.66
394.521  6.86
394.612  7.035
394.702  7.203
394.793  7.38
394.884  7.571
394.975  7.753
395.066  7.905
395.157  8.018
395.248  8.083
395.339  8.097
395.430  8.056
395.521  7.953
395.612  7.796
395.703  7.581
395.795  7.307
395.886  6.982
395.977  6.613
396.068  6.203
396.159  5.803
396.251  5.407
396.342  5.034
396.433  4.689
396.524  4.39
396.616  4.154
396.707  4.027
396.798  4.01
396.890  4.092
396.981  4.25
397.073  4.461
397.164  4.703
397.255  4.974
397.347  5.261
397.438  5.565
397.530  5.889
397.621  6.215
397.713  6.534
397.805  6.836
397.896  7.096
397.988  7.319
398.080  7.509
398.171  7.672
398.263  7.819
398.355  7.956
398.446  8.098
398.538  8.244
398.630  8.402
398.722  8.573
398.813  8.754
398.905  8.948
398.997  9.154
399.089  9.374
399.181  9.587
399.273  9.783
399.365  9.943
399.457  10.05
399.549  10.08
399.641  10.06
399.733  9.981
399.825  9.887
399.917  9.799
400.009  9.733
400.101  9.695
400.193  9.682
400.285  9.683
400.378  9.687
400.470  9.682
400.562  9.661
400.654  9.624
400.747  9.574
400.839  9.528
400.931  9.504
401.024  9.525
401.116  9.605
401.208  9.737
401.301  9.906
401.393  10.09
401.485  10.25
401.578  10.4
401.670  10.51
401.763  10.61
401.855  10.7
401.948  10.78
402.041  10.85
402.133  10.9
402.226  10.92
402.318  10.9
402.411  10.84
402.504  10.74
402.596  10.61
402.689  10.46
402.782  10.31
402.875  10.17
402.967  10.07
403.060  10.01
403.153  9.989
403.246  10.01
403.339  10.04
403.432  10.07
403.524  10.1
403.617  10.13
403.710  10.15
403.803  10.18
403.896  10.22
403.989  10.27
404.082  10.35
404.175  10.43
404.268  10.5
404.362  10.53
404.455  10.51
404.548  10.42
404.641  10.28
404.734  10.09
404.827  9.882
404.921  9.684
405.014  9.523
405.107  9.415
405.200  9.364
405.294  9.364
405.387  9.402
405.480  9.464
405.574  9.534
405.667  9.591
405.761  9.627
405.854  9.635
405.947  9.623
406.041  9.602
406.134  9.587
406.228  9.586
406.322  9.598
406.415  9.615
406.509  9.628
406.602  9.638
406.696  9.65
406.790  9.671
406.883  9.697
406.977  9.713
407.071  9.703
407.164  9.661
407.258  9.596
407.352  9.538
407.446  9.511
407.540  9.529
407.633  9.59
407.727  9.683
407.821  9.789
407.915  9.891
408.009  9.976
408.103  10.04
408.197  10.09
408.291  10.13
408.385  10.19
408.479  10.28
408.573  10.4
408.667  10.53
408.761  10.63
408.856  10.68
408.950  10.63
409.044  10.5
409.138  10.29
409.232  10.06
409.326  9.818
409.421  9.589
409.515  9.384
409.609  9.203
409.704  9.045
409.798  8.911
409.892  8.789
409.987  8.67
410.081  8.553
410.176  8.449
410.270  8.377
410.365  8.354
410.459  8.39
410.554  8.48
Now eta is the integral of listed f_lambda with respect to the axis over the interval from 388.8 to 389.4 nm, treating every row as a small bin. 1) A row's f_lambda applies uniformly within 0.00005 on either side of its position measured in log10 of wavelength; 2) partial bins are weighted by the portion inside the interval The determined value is 3.5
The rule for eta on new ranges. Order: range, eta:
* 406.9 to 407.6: 6.7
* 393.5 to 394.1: 2.6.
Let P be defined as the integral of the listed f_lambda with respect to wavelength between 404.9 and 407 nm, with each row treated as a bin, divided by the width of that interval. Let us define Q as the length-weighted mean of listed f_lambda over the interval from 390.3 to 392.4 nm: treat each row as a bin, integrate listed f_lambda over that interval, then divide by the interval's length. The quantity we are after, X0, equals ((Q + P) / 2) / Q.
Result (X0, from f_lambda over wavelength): 1.1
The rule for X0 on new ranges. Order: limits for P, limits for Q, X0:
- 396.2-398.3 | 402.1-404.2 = 0.8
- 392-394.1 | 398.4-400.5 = 0.8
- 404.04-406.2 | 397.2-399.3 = 1.1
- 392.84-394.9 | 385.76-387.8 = 1.0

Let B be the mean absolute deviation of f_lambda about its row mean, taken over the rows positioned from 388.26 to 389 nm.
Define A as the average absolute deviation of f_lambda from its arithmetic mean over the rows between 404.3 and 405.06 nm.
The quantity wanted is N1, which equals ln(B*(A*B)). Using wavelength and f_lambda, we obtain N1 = -6.7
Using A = 0.32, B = 0.1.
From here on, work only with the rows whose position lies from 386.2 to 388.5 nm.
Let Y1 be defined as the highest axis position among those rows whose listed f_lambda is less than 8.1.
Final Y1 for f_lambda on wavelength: 388.481 nm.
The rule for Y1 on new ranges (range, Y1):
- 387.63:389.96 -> 389.915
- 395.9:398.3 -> 398.263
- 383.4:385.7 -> 385.629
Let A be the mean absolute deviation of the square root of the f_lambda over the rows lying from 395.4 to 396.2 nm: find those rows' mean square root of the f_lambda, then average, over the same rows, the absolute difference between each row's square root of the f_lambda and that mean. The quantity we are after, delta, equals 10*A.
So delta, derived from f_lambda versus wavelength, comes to 1.25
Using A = 0.125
